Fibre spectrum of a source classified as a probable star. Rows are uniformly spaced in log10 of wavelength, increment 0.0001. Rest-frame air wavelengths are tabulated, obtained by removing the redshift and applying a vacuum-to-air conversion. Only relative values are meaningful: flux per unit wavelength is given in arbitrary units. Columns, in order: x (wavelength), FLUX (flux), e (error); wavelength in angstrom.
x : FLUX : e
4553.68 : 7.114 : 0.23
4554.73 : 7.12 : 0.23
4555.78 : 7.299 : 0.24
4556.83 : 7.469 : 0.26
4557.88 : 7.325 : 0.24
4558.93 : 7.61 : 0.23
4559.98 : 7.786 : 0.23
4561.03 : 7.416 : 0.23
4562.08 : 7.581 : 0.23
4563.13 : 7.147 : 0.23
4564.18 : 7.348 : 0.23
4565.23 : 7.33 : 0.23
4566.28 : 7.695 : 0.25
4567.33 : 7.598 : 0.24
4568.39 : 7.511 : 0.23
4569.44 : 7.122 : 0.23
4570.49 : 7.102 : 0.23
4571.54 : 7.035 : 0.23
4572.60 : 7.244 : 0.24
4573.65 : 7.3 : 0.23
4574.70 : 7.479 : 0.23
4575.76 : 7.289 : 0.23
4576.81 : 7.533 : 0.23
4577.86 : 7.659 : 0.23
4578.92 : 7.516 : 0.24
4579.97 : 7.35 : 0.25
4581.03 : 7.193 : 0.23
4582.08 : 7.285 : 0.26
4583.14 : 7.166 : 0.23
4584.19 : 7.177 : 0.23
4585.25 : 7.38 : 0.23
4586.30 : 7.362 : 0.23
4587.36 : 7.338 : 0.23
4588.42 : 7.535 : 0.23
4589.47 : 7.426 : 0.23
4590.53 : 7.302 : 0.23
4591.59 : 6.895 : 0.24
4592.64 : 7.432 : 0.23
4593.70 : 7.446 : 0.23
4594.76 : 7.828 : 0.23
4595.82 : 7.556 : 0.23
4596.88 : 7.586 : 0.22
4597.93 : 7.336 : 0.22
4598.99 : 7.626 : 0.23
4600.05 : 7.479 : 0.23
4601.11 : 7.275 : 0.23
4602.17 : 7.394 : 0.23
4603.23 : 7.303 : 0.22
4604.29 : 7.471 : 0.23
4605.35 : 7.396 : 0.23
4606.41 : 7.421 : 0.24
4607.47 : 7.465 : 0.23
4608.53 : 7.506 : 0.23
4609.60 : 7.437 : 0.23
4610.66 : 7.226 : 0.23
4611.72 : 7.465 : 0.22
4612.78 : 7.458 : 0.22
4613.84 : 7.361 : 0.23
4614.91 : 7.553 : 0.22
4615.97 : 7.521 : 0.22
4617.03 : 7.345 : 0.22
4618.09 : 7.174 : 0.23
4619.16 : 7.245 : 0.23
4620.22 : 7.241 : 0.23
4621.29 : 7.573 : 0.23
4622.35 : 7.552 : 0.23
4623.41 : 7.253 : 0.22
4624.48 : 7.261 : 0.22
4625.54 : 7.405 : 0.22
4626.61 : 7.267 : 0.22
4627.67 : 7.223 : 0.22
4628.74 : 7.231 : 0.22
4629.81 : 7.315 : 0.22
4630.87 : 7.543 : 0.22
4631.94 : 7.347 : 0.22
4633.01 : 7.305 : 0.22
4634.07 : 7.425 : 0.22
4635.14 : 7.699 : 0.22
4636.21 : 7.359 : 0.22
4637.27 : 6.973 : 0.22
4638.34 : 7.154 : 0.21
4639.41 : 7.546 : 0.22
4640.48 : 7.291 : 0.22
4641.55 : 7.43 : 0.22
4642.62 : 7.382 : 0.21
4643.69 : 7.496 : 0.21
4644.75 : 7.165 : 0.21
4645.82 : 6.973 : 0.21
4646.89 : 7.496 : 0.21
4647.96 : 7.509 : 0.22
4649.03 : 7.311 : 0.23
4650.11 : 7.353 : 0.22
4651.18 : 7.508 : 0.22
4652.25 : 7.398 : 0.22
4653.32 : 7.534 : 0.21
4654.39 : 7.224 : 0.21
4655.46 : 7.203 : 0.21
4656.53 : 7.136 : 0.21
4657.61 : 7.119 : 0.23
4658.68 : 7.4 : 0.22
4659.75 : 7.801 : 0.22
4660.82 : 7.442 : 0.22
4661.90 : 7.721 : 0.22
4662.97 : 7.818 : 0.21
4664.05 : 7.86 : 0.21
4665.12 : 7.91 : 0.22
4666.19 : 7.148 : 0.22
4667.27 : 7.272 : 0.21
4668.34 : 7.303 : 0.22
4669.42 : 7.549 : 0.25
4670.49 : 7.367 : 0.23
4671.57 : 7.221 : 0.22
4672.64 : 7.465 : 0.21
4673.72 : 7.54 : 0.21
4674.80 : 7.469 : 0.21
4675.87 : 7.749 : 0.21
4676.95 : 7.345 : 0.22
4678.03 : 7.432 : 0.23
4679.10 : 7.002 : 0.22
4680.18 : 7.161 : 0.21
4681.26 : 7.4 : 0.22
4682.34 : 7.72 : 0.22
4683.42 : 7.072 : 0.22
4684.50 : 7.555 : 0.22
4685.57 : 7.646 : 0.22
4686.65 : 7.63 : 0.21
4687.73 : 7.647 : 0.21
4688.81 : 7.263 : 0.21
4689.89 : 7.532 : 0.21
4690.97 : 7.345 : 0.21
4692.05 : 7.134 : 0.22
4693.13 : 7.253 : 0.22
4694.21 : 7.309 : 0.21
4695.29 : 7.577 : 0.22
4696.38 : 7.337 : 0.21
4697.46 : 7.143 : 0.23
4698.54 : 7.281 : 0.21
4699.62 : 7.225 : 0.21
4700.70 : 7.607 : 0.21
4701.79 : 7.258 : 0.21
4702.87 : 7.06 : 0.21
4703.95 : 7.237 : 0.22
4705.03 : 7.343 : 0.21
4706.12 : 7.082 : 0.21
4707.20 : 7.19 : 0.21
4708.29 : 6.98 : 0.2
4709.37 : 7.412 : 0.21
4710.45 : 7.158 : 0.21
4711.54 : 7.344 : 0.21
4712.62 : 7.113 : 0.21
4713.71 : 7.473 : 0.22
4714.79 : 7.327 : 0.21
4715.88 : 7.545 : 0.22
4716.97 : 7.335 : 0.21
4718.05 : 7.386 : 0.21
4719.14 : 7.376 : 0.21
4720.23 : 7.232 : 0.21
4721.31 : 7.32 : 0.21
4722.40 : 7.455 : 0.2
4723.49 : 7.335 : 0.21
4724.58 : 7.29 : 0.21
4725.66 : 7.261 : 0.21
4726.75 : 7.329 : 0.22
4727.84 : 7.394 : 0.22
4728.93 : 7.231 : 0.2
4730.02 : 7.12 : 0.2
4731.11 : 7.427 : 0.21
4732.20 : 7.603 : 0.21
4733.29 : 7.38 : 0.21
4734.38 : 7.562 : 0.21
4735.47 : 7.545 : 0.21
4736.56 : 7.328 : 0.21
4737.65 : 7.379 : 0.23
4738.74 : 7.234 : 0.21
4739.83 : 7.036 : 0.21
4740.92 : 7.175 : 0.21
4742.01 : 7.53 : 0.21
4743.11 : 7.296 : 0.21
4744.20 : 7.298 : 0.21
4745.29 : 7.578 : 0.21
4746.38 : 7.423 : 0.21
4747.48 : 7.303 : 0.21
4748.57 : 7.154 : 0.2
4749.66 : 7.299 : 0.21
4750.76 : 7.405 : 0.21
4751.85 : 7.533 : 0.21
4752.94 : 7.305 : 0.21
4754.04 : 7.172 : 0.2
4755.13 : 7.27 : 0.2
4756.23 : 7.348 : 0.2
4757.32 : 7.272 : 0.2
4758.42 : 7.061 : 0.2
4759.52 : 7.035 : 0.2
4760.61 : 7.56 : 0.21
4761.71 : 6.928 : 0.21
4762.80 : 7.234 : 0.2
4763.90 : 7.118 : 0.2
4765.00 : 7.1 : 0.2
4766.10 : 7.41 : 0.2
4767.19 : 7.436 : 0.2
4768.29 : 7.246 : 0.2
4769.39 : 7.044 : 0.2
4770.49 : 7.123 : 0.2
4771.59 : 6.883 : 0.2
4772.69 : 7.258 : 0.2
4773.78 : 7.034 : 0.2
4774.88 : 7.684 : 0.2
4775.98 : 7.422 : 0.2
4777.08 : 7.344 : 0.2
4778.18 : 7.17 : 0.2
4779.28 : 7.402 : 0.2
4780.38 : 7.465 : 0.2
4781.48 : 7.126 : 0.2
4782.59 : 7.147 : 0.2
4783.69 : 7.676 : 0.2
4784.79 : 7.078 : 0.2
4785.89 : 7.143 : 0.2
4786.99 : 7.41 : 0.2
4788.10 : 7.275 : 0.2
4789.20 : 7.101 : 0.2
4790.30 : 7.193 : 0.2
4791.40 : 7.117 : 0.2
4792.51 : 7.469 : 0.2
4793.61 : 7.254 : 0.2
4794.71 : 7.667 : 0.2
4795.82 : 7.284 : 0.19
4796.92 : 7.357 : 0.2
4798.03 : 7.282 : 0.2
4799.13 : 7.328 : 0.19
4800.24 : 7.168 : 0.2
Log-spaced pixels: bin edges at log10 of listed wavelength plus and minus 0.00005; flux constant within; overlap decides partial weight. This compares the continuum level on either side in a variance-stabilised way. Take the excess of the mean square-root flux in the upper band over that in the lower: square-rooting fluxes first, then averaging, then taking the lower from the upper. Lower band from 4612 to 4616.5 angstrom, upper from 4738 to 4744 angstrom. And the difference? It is -0.040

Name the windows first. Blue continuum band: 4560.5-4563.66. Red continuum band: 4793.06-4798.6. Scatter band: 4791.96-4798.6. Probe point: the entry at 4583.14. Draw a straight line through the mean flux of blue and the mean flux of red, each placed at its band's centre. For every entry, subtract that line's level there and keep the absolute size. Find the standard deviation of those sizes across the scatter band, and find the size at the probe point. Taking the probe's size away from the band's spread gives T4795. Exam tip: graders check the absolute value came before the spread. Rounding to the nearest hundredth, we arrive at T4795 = -0.13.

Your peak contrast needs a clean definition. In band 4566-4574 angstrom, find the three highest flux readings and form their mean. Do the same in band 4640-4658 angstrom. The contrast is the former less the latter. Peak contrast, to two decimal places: 0.08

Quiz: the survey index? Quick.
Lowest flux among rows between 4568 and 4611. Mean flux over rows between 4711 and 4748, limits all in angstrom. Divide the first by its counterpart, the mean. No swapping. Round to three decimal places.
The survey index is 0.938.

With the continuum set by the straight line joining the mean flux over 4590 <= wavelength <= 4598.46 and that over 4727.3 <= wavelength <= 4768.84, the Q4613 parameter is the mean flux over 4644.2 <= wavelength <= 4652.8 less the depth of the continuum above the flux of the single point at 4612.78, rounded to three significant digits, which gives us 7.39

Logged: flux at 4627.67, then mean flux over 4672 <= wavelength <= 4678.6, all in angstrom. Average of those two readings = 7.36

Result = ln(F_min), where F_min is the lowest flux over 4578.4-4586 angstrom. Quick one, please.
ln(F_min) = 1.97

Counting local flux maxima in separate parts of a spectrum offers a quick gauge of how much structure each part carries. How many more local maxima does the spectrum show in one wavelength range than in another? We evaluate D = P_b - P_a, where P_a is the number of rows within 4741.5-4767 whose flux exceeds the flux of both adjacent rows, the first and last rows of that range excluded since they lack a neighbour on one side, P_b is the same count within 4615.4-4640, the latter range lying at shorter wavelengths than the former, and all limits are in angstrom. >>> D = 0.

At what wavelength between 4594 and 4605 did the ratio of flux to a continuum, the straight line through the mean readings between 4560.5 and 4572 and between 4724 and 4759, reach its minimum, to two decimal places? 4601.11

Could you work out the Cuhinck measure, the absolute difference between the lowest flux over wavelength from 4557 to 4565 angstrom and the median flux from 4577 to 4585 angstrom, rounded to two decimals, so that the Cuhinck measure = 0.14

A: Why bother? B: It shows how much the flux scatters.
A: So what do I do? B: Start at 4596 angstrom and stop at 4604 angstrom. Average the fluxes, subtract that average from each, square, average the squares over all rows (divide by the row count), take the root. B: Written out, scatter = 0.13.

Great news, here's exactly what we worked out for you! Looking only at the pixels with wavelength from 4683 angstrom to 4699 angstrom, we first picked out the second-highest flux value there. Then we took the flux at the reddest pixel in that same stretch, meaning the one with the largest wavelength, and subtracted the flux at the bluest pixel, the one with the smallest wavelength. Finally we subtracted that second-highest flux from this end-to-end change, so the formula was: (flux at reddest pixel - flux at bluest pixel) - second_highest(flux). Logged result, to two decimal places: -7.44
